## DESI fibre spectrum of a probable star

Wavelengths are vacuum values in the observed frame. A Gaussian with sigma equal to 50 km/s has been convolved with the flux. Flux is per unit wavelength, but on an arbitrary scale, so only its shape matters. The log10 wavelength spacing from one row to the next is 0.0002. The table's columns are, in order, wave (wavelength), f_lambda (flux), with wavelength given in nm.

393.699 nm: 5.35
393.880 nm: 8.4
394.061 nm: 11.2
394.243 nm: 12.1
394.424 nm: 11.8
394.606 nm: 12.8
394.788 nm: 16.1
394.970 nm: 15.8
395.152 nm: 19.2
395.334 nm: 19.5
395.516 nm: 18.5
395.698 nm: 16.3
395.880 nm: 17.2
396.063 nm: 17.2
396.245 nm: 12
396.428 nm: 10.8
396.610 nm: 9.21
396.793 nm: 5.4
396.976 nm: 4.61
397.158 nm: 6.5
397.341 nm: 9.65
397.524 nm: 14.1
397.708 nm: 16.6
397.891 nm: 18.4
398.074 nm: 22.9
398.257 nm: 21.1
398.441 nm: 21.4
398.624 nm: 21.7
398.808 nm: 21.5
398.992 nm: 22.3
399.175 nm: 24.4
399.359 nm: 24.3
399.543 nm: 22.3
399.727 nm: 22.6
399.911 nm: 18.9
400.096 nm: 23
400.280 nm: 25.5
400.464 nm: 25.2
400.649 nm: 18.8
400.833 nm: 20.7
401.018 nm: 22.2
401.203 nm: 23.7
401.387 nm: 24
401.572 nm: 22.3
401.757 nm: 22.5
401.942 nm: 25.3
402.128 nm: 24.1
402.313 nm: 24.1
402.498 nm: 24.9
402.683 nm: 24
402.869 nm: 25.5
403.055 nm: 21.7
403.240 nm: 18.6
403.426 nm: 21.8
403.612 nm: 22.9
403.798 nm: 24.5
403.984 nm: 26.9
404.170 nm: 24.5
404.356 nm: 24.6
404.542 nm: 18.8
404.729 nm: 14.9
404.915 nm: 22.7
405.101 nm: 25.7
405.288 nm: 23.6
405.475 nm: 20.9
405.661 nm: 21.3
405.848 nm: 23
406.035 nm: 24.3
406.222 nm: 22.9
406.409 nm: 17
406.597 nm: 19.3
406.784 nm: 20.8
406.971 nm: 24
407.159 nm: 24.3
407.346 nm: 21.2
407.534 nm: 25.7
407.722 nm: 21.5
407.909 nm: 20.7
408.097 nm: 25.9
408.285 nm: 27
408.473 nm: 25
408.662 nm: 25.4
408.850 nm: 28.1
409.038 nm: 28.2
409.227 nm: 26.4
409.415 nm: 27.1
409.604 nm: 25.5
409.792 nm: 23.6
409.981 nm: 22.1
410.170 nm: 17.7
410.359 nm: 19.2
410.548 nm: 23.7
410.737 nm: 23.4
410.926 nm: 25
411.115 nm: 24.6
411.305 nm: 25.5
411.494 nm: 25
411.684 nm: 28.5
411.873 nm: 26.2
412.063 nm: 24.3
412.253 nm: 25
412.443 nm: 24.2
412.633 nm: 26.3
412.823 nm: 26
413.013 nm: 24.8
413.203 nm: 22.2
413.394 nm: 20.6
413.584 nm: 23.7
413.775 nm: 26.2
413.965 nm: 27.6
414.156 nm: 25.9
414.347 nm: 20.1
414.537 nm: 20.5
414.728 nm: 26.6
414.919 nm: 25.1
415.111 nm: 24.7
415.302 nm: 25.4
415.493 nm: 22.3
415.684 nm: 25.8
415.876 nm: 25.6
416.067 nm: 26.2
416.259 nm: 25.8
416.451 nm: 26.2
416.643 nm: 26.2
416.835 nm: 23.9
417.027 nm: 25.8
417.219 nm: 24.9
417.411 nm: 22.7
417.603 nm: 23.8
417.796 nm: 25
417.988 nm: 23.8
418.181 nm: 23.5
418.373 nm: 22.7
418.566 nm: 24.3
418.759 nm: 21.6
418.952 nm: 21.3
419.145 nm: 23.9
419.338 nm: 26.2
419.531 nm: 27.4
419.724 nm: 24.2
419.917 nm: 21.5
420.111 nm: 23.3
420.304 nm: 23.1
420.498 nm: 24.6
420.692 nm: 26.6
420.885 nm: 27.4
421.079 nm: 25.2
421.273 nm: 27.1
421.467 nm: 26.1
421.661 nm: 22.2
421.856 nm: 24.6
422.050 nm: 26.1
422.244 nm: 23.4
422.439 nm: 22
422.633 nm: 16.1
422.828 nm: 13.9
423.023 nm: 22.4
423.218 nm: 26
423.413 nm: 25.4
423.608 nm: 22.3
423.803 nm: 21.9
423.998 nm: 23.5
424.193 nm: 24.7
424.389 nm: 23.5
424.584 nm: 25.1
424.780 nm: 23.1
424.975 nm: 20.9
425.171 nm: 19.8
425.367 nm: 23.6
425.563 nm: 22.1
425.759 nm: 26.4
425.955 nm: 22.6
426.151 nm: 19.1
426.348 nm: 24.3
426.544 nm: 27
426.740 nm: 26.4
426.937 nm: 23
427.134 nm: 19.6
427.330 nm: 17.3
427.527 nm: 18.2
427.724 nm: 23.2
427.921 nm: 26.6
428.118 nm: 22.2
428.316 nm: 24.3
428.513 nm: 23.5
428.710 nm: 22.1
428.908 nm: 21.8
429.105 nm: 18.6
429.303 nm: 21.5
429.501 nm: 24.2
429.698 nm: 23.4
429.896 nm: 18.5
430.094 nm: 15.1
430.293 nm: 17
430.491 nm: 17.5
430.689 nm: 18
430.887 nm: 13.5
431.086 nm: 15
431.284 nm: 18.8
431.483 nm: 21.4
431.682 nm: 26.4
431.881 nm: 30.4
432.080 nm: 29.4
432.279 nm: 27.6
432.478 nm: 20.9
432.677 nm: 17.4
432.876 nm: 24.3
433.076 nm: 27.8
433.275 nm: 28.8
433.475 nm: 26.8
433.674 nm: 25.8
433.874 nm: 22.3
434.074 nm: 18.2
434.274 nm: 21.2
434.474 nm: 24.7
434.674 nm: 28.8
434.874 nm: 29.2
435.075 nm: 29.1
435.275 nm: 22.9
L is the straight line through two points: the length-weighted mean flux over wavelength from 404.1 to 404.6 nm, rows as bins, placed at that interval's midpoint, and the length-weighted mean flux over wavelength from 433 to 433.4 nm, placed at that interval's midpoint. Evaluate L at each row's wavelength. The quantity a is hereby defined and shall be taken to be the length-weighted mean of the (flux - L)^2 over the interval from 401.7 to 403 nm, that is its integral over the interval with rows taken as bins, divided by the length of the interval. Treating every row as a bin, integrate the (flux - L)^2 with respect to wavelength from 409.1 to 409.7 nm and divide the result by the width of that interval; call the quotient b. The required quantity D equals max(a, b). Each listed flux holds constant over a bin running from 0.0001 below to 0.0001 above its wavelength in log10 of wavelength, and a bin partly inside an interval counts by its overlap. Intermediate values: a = 4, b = 8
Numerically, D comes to 8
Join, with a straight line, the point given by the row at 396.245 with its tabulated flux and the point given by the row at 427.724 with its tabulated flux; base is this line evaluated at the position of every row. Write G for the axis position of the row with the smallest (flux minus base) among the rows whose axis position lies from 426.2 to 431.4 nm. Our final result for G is 430.887 nm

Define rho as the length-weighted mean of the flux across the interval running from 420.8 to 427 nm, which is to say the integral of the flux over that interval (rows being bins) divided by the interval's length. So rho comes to 23.3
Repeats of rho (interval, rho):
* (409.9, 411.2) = 22.2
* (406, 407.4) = 21.6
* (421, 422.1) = 25.2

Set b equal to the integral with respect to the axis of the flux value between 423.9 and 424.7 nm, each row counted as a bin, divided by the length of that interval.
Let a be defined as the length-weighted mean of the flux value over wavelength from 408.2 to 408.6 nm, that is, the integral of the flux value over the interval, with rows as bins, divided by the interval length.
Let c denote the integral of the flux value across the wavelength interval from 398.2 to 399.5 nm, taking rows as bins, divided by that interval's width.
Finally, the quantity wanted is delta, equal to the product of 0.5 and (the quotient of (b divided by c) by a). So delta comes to 0.021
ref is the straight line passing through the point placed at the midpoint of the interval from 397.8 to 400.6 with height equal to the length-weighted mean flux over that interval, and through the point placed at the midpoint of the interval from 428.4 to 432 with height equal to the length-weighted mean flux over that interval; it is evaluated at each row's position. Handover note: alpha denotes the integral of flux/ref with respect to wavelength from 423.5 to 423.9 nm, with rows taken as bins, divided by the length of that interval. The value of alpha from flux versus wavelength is 1.1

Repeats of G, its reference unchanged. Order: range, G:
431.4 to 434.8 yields 432.677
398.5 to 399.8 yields 398.808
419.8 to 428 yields 422.828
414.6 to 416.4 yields 415.493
